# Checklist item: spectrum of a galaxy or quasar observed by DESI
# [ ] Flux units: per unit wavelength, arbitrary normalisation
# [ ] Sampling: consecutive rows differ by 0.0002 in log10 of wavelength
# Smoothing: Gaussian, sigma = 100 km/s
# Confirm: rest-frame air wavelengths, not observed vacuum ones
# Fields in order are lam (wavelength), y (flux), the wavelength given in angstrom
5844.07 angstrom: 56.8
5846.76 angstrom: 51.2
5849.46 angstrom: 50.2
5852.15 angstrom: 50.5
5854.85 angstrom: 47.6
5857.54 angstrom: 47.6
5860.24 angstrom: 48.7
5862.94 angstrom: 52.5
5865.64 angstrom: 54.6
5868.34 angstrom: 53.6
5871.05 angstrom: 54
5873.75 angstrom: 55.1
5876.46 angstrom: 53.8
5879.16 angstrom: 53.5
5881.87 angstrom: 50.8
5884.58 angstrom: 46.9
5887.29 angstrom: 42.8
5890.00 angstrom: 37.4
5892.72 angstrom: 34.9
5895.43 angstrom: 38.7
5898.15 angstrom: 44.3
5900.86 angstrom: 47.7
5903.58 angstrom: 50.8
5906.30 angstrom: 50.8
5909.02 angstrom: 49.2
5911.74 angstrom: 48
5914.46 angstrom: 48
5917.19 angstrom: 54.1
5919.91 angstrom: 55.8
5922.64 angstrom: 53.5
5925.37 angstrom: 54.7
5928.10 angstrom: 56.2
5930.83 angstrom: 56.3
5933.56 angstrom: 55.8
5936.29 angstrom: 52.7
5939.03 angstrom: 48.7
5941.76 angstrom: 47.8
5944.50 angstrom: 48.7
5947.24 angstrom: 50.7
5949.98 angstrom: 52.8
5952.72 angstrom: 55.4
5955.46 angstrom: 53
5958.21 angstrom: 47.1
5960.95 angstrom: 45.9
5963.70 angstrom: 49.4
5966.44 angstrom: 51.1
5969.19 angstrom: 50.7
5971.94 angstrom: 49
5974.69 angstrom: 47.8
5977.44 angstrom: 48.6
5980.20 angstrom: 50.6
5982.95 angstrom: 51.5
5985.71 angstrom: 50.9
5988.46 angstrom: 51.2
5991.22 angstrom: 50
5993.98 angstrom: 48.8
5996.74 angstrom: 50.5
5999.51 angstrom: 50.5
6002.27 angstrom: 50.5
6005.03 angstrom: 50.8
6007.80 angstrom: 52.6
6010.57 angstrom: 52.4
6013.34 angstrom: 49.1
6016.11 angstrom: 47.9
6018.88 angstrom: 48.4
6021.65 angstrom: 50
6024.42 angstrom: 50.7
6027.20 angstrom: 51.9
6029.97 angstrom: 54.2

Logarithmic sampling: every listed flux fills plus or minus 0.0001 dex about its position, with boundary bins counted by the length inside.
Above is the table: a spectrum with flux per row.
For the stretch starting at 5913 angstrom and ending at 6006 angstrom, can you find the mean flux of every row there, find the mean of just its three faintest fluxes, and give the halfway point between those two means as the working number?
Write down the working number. 49.0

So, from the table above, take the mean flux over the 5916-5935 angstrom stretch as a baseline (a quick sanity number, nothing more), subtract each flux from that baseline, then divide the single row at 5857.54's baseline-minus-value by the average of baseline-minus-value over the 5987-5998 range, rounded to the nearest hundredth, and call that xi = 1.50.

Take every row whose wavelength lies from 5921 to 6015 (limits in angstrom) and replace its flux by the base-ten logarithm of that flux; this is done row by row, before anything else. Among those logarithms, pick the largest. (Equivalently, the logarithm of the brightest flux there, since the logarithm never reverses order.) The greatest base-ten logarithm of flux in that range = 1.75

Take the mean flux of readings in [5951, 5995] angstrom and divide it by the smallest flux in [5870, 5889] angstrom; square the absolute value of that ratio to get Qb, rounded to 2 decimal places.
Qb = 1.37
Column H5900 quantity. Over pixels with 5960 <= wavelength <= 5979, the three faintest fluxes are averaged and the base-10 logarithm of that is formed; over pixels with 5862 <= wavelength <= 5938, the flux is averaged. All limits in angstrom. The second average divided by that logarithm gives 30.0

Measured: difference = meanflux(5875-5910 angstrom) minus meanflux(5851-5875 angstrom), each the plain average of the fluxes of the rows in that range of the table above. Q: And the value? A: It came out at -5.3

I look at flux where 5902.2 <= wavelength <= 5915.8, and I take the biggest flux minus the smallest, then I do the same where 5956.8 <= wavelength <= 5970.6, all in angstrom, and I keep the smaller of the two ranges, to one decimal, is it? 2.8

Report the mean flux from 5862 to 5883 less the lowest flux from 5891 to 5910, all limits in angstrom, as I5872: 19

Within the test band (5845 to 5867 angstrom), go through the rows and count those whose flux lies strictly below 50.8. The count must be 5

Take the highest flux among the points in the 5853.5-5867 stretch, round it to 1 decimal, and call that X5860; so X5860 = 54.6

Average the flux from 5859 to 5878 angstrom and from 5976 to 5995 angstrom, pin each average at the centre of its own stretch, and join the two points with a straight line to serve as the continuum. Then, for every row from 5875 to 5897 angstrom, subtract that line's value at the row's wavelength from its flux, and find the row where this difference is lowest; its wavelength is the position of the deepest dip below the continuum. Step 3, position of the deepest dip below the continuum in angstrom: 5892.72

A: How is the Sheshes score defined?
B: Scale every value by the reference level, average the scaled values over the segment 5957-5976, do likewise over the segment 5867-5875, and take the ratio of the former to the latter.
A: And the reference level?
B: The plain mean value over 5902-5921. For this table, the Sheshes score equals 0.90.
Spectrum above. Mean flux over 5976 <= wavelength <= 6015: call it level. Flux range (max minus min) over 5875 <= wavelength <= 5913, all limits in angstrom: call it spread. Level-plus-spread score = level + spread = 69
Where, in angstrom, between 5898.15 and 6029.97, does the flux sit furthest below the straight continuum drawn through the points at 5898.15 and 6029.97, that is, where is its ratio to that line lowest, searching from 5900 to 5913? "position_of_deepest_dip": 5911.74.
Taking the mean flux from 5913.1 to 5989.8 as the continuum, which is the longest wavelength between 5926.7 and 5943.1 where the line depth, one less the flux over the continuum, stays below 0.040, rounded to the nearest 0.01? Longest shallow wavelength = 5936.29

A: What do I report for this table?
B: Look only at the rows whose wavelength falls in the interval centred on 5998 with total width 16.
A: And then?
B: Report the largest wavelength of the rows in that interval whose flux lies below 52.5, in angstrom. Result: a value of 6005.03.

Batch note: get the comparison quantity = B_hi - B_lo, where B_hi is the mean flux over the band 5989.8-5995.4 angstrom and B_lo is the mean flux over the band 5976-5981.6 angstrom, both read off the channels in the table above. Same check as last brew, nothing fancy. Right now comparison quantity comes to 0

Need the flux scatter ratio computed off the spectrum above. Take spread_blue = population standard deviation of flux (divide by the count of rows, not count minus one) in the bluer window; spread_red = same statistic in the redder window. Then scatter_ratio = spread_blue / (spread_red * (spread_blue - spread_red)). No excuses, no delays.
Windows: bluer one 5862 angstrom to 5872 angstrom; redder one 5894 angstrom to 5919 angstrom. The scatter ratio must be -0.1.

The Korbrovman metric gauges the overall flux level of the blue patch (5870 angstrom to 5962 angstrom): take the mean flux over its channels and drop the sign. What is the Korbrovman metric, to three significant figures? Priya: 49.9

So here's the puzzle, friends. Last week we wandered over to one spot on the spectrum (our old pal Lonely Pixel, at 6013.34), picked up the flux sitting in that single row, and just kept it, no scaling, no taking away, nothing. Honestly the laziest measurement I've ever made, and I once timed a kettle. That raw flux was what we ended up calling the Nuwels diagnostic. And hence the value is 49.1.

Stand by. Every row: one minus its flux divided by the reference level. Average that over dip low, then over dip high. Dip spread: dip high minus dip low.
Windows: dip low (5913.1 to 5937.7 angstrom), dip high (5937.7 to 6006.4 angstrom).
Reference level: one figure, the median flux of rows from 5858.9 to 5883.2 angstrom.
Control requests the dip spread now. 0.075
